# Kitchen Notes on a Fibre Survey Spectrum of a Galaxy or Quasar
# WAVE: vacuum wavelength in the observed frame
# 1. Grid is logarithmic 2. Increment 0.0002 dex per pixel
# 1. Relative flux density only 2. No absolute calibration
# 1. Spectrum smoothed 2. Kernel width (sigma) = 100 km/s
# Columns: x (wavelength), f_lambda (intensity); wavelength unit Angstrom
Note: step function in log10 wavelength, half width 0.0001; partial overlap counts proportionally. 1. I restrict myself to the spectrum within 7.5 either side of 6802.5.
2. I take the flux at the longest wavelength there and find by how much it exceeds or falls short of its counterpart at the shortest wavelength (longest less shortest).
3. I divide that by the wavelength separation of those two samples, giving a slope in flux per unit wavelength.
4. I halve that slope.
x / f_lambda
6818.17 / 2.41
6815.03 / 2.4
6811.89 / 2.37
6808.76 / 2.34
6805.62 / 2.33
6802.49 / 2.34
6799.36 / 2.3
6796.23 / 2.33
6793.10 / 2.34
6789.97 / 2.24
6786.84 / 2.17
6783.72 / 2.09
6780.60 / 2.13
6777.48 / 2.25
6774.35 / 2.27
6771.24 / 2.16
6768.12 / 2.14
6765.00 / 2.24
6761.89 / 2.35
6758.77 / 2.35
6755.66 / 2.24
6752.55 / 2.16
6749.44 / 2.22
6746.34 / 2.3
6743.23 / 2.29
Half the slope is 0.000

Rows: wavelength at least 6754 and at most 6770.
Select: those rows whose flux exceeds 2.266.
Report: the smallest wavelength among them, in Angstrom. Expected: 6758.77 Angstrom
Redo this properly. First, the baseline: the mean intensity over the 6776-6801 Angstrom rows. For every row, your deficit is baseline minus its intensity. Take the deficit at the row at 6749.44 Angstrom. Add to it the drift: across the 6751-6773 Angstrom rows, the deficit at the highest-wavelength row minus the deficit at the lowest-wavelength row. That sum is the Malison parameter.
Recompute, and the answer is 0.01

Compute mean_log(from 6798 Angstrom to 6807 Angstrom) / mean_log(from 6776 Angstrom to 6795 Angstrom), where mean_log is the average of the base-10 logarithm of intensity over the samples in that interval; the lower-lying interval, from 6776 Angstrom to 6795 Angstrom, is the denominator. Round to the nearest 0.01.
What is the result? 1.07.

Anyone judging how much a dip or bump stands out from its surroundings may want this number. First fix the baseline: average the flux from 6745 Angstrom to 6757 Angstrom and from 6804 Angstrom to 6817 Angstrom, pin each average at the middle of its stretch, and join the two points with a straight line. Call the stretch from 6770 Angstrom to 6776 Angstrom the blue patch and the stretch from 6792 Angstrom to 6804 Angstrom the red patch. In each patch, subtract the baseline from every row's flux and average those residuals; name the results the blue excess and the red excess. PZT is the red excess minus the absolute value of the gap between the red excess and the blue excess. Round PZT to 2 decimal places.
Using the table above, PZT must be -0.06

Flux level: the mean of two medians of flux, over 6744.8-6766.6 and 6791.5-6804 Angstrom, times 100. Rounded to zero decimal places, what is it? 229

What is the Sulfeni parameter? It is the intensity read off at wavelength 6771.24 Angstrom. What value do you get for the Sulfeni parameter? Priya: 2.16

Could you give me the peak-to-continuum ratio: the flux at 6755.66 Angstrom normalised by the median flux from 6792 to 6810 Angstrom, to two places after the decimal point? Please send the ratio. 0.96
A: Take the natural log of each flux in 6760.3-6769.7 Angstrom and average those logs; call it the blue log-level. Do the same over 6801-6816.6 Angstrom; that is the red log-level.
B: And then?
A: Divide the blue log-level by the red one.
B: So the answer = 0.94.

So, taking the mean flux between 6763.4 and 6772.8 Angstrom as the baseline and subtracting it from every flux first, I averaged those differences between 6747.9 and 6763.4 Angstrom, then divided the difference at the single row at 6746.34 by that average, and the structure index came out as 1.4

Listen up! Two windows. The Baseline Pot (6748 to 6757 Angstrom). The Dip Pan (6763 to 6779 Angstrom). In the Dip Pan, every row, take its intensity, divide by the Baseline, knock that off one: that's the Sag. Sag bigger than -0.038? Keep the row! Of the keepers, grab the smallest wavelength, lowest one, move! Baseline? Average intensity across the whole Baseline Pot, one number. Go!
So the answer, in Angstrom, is 6765.00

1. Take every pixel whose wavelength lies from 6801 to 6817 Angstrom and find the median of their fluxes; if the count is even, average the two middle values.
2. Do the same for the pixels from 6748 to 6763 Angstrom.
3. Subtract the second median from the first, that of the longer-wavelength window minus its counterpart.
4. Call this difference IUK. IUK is 0.10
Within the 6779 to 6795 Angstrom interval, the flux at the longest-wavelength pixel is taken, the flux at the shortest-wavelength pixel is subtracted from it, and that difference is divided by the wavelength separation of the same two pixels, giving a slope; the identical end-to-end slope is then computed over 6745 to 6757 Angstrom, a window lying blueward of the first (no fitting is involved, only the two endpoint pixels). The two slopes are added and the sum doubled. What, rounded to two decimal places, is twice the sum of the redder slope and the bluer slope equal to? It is 0.02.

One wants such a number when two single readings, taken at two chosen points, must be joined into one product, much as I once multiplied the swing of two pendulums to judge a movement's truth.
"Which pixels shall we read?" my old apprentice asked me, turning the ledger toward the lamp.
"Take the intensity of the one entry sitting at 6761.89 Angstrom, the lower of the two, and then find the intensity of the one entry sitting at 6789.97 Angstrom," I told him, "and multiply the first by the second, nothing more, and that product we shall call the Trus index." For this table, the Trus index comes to 5.26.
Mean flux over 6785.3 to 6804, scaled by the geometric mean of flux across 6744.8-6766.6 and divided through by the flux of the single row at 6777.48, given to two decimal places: 2.30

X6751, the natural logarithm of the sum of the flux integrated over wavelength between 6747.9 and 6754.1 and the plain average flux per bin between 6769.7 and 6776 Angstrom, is 2.76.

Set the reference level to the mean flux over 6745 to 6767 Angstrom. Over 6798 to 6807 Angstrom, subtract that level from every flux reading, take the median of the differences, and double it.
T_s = 0.13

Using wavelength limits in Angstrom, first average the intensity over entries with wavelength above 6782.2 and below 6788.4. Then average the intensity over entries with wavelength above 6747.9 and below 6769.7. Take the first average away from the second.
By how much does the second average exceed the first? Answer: 0.11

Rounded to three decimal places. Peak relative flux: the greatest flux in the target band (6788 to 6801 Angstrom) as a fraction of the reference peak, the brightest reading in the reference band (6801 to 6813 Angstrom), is 0.987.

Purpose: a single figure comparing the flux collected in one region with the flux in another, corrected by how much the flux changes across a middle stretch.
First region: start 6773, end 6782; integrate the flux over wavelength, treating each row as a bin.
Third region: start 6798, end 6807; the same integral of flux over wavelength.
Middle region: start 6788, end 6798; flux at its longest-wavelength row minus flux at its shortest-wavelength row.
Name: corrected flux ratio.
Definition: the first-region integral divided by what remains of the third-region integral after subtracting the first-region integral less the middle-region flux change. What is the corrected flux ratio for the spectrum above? 18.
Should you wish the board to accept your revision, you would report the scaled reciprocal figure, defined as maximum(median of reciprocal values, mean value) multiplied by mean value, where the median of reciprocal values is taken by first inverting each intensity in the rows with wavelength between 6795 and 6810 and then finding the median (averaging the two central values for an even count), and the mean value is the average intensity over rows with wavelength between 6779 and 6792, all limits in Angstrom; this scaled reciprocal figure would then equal 4.7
